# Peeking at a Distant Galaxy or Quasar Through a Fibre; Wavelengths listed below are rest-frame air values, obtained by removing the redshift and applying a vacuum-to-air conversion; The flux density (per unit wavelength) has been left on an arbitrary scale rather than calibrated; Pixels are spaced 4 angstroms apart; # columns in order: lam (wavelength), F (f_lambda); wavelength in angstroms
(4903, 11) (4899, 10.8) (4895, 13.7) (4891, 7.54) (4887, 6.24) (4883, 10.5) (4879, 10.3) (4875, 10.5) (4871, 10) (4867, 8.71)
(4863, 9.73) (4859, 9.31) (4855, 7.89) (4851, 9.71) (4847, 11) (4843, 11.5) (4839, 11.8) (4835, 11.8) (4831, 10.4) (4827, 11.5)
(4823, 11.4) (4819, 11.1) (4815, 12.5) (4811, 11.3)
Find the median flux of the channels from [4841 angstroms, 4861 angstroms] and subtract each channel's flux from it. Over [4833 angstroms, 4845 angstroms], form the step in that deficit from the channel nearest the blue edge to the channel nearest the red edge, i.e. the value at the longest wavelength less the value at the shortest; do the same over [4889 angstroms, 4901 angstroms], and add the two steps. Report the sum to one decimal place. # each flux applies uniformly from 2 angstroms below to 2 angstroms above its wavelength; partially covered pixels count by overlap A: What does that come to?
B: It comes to -3.0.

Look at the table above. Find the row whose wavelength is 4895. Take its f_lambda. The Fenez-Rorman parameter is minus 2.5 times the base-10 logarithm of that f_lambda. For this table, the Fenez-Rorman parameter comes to -2.84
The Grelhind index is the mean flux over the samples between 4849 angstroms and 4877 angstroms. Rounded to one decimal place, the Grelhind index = 9.4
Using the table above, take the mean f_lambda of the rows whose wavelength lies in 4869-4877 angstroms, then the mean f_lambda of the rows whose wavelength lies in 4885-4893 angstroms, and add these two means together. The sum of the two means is 17.1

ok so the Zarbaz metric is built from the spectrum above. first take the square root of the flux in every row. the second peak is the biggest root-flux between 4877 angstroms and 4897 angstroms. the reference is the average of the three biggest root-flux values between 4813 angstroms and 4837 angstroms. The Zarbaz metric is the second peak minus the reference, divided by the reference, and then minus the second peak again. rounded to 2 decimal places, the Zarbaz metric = -3.63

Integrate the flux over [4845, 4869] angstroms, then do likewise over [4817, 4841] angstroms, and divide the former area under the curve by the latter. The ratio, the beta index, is 0.83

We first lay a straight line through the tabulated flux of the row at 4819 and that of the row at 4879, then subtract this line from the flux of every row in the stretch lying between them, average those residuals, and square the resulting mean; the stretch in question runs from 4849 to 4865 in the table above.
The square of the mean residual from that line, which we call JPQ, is 2.1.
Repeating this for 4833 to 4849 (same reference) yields 0.5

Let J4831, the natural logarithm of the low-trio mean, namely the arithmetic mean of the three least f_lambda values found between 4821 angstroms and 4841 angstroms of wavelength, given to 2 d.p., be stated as 2.41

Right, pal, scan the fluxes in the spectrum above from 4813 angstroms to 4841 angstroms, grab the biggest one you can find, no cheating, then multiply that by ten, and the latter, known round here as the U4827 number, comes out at 125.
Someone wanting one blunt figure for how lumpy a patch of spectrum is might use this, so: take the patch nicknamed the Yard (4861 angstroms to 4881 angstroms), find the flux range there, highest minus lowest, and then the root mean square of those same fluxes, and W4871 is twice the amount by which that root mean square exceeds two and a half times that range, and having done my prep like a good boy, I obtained 11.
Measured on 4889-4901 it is -9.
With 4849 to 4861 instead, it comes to 9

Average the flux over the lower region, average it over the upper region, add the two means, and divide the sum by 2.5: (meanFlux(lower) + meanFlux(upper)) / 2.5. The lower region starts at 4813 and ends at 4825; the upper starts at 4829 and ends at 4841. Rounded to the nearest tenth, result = 9.2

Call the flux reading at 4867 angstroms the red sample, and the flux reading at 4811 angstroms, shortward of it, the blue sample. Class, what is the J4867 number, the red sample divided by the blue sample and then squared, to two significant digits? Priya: 0.59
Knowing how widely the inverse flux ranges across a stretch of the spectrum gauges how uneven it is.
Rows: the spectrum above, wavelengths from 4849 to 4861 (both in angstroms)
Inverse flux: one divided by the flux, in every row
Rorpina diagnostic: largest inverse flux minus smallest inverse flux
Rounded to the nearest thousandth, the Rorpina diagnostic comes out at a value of 0.024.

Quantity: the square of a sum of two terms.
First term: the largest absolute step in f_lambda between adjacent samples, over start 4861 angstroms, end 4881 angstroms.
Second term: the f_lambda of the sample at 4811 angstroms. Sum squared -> 159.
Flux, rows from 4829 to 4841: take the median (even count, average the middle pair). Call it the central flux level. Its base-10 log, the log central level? 1.07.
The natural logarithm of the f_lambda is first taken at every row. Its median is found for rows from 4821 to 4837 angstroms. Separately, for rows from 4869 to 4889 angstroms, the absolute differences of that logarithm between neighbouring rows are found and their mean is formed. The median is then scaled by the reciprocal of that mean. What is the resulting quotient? 16.0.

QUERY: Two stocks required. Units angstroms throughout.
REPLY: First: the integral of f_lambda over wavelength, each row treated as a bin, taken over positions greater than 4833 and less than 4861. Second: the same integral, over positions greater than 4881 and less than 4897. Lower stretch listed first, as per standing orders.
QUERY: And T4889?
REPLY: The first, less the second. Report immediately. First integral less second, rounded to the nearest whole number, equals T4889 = 140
